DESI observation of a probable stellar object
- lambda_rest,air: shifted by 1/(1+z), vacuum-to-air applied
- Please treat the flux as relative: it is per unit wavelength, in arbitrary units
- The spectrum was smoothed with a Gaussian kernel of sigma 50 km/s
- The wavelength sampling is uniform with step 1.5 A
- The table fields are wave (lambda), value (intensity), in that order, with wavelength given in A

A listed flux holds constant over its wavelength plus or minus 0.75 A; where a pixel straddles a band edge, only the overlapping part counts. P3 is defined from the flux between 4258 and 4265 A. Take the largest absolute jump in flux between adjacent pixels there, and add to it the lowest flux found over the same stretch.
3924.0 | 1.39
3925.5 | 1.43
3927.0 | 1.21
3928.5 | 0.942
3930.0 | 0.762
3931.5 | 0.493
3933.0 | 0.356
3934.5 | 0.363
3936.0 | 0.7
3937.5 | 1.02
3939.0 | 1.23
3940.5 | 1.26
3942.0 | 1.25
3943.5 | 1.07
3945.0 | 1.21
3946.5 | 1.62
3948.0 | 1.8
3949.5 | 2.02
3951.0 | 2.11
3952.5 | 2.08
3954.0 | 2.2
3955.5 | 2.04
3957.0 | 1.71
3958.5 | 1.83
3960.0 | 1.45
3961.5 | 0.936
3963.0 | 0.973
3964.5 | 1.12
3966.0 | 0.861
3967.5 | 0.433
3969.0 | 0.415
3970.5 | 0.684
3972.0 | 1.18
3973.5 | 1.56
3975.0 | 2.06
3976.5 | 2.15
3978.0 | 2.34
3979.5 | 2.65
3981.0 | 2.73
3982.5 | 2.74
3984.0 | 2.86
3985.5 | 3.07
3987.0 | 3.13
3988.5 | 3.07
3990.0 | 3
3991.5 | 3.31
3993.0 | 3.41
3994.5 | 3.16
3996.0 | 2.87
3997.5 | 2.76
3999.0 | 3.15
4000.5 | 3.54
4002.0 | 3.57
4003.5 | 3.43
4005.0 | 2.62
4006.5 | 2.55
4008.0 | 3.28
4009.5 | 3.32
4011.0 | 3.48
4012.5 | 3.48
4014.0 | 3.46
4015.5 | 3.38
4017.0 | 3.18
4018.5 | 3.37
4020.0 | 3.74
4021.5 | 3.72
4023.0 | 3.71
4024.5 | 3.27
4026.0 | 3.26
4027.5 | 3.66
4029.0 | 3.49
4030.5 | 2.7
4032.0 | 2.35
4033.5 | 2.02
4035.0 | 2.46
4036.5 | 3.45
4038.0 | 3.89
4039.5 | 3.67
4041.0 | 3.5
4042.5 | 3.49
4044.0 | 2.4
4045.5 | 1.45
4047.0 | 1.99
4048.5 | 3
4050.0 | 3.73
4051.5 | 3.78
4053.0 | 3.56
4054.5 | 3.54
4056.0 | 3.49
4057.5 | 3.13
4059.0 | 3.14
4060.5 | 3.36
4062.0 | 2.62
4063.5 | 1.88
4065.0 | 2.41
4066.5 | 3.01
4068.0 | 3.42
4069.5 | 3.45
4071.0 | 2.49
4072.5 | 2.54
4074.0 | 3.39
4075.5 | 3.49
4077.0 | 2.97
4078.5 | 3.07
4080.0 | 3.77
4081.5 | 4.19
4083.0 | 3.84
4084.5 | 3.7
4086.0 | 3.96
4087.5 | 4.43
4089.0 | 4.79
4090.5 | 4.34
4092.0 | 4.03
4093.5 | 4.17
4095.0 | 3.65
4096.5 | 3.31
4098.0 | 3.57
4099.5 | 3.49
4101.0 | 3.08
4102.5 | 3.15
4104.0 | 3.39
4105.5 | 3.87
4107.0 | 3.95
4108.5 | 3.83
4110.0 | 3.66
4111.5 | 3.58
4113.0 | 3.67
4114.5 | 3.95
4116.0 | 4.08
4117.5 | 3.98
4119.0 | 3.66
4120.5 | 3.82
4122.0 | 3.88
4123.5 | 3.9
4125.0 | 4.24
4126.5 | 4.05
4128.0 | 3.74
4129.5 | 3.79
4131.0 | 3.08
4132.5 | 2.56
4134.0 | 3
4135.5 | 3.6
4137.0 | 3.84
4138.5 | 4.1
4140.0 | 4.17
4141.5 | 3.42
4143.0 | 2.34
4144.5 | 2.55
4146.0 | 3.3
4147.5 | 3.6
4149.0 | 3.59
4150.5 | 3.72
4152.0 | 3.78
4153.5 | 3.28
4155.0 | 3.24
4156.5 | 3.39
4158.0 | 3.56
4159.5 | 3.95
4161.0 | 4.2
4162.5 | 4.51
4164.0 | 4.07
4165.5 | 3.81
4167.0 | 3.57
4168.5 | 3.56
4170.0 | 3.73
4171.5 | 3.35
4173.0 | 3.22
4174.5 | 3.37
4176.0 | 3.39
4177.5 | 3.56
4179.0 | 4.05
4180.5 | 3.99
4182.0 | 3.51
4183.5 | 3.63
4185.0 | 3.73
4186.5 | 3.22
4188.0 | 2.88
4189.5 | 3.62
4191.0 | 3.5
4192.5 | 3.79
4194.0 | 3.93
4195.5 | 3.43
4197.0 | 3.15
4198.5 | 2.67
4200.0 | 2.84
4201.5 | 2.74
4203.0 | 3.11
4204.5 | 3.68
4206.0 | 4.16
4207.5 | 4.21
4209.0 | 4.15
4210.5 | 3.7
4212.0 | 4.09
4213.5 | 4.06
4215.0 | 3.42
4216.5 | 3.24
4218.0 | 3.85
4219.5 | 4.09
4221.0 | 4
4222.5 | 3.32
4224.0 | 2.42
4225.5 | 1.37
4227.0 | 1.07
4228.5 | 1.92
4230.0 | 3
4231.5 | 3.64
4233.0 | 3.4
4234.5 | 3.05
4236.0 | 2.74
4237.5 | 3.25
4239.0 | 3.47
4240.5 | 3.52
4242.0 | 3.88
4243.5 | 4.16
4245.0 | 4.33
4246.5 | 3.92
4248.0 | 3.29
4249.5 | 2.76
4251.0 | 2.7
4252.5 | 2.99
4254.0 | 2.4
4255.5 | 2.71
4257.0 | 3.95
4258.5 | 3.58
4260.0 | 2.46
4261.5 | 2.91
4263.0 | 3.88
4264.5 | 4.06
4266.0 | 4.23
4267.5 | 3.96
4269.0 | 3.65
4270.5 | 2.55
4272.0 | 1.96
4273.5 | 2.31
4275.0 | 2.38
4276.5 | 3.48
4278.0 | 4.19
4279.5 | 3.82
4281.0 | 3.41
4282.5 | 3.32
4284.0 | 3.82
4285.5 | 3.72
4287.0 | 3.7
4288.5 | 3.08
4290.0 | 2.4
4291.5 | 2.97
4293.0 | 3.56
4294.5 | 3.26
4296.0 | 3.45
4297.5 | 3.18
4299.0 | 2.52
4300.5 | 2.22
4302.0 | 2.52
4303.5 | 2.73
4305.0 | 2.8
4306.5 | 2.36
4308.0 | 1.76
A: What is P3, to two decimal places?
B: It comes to 3.58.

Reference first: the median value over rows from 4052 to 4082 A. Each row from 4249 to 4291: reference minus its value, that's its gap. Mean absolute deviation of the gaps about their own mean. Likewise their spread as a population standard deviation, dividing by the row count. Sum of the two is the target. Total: 1.3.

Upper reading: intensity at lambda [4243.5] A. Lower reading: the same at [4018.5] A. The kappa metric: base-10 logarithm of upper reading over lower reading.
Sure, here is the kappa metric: 0.09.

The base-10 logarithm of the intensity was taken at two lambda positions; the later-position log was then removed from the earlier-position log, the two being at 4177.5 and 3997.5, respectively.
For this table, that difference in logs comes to -0.11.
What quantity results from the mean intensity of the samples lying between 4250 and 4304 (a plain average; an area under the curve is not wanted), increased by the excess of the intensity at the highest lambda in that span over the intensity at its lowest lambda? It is 3.2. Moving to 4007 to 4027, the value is 3.4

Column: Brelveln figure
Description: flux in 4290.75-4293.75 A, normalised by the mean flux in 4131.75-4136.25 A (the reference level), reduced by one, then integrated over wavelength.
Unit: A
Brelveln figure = 0.2 A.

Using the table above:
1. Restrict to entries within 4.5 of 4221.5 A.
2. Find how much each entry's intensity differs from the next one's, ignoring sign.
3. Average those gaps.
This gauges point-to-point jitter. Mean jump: 0.6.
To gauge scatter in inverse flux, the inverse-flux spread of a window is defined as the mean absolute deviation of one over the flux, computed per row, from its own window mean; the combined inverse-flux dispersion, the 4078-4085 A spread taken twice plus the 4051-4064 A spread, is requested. 0.10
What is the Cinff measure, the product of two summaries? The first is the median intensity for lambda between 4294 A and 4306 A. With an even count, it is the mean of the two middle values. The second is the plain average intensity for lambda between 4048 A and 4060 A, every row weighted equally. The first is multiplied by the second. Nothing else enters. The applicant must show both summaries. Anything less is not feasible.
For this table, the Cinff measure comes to 9.5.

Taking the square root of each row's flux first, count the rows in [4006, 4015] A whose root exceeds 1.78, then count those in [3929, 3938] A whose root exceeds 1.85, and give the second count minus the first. -5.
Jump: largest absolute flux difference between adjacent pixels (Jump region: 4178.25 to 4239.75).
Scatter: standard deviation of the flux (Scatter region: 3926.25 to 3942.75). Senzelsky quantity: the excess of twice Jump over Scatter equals 1.8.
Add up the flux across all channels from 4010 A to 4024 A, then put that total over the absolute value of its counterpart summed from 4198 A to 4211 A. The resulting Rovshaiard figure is 1.01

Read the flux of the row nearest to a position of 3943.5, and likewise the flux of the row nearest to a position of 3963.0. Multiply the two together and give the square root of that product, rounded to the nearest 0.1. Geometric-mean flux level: 1.0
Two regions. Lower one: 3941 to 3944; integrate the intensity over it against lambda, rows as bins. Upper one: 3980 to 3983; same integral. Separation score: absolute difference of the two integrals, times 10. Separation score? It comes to 47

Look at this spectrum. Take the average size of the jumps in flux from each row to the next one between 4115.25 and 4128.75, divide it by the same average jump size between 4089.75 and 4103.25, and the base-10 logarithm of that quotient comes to -0.15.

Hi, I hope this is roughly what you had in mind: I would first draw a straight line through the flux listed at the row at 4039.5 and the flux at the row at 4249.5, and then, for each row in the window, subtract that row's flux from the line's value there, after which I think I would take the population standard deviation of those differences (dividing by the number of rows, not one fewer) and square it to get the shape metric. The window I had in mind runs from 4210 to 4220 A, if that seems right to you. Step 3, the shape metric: 0.10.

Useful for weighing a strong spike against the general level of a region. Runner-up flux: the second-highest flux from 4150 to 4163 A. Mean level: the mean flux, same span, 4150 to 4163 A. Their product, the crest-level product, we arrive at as 16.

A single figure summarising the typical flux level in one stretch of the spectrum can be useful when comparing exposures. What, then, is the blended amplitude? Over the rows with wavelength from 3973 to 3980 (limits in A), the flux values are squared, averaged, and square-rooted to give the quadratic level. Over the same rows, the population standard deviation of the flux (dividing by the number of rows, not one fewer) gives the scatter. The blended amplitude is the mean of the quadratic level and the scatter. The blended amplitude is 1.27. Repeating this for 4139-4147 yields 1.94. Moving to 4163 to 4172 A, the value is 1.96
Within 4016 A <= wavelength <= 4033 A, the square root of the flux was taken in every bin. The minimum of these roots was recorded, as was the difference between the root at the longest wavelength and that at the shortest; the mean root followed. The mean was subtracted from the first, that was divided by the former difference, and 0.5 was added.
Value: 2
